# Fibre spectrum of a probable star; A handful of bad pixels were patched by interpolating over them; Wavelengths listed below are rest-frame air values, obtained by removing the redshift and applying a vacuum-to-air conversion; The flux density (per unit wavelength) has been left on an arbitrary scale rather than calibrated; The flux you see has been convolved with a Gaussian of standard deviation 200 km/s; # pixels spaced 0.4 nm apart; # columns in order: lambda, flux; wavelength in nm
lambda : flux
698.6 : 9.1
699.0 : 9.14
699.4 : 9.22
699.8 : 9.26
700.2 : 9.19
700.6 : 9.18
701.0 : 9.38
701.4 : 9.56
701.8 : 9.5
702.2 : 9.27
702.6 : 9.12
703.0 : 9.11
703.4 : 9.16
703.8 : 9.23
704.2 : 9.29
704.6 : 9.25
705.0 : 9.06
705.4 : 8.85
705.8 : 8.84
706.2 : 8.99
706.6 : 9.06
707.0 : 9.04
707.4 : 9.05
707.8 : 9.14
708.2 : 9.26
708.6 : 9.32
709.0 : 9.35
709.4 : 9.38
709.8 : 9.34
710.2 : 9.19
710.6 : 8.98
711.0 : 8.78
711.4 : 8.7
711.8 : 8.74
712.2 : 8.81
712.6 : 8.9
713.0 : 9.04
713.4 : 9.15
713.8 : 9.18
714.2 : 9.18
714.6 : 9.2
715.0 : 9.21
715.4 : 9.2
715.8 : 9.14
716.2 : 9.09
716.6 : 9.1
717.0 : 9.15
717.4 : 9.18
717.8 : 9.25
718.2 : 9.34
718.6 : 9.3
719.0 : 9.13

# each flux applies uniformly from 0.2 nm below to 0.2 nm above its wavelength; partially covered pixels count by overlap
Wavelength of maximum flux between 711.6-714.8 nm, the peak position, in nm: 714.6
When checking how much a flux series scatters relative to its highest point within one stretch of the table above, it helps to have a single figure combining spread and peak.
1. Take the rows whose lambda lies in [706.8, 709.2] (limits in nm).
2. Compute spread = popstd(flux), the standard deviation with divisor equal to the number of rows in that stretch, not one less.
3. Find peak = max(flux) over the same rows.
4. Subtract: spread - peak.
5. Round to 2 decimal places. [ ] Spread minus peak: -9.23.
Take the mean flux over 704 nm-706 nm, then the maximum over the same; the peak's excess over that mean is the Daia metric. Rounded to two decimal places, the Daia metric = 0.23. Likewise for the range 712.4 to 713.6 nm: 0.12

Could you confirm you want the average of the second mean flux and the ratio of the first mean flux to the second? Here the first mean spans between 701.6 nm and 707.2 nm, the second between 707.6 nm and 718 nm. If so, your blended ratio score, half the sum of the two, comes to 5.06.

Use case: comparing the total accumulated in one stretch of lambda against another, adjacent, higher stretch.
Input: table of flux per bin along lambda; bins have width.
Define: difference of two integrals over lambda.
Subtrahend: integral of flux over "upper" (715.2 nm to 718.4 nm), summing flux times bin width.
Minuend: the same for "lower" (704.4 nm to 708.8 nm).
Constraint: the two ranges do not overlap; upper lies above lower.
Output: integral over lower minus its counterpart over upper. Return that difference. 11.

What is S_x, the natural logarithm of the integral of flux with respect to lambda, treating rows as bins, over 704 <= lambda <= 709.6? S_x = 3.93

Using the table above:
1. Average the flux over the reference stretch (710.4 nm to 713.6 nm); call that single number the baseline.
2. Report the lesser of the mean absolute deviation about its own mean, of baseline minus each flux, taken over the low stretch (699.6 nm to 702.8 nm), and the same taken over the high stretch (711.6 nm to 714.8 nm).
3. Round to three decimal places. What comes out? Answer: 0.129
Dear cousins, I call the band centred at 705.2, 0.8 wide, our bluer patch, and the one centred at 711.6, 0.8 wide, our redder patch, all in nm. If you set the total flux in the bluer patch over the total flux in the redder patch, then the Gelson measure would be 1.03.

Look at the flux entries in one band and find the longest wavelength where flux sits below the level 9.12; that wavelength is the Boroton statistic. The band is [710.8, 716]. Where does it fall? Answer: 713.0 nm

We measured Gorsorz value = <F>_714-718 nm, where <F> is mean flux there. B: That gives 9.170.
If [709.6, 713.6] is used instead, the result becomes 8.963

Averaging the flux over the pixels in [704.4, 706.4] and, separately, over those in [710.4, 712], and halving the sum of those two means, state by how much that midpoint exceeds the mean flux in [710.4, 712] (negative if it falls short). 0.10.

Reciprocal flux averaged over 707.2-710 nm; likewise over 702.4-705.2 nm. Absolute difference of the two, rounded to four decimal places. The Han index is 0.0010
